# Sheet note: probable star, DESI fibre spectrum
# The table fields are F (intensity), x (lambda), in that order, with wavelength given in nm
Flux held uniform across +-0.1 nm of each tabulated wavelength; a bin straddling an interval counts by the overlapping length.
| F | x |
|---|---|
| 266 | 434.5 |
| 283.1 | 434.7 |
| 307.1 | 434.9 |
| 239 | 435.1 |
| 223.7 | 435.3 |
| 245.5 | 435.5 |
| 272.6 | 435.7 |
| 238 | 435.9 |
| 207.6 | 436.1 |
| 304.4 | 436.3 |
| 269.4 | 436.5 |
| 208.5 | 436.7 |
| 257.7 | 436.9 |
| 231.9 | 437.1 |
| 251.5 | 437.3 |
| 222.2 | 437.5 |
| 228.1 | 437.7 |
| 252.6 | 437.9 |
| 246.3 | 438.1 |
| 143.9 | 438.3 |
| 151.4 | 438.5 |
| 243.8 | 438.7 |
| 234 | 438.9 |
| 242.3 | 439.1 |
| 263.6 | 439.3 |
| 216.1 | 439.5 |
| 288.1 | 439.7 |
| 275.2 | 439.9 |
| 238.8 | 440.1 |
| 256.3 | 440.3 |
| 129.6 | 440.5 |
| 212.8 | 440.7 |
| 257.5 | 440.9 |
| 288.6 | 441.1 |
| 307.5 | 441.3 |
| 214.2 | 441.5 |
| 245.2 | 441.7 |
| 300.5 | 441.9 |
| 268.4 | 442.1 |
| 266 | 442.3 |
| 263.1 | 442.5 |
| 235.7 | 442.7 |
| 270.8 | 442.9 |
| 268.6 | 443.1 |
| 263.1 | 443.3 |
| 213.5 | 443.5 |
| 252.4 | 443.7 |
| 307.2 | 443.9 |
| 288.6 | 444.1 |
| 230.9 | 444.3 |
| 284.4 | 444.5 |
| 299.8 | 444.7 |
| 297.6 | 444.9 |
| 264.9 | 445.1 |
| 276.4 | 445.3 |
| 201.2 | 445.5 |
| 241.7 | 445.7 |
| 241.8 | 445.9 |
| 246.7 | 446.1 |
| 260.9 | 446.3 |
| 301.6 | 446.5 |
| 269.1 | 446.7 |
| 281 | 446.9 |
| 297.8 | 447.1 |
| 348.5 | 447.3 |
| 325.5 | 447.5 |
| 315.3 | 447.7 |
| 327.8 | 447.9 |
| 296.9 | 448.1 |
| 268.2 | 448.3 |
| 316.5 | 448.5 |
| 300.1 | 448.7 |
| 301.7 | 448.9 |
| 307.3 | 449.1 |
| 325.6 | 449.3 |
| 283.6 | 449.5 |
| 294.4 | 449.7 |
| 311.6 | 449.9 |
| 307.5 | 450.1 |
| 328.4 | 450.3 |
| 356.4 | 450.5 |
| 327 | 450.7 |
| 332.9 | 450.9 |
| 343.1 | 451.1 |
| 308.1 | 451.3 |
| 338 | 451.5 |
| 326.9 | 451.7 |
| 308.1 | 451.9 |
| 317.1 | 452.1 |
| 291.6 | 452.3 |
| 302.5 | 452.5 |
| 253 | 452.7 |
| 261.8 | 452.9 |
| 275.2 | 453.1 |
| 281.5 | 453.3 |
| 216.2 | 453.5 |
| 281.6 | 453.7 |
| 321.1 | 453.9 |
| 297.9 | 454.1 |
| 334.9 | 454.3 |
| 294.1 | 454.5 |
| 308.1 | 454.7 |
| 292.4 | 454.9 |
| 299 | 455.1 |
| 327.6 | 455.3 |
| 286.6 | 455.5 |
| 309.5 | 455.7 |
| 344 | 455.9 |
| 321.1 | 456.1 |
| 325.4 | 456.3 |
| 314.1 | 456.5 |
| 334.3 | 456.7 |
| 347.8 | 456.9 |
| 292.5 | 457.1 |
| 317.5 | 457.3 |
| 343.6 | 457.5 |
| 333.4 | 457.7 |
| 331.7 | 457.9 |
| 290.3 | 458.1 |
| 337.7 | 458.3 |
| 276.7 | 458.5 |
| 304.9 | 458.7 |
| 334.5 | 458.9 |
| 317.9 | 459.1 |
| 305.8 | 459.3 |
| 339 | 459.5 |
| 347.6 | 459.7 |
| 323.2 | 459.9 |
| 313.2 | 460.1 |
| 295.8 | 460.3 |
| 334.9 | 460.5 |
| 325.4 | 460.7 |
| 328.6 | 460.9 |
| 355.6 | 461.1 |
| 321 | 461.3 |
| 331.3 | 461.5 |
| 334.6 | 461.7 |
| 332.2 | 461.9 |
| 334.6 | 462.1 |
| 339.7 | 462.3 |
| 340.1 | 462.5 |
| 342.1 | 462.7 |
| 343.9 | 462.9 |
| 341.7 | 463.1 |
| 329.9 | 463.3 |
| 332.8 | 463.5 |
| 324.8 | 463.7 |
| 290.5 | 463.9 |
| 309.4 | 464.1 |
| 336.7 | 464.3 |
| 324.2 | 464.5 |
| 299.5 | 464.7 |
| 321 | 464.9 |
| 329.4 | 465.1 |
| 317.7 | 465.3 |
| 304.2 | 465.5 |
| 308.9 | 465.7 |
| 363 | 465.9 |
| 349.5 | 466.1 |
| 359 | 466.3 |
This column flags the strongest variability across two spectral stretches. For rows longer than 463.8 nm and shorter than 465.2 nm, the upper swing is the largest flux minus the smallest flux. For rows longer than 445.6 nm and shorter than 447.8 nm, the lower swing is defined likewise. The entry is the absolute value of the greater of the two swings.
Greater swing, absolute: 107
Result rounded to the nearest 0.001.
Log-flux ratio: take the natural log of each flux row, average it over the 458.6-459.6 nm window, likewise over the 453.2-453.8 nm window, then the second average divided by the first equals 0.962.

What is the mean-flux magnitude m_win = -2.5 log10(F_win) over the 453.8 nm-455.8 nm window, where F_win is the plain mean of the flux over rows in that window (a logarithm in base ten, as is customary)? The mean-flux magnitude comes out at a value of -6.22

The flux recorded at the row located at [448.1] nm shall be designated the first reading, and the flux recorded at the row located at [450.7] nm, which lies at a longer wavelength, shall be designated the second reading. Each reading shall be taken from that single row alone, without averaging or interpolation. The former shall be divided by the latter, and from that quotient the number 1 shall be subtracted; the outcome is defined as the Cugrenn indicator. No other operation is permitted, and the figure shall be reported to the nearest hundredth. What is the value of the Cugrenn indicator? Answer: -0.09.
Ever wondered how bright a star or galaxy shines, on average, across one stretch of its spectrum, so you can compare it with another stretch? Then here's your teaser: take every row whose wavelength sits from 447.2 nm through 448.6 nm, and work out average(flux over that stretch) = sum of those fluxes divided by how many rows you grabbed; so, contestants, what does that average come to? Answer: 314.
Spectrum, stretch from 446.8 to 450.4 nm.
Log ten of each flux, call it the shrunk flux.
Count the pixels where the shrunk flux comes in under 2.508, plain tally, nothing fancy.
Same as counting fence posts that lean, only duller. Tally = 13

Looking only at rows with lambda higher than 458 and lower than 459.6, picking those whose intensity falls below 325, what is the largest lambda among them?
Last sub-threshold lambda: 459.3 nm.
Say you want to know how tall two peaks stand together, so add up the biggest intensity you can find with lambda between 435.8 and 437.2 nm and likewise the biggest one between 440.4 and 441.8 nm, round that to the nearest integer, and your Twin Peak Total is 612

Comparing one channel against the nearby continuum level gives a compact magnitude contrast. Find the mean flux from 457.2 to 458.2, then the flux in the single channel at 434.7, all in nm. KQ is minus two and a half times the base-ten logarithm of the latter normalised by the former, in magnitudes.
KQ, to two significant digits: 0.14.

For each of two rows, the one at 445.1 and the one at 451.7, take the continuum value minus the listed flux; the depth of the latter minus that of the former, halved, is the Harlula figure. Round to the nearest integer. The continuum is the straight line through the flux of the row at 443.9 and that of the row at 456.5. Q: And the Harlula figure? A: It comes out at -29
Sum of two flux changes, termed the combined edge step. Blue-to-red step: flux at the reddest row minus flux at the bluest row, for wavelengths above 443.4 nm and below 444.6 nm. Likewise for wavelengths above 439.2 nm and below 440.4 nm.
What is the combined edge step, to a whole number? 64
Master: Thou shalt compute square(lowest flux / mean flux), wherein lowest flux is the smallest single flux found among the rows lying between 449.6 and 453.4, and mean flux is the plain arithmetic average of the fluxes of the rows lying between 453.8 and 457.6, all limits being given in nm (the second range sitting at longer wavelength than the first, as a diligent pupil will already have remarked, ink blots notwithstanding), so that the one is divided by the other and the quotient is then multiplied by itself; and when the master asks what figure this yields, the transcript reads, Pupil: 0.64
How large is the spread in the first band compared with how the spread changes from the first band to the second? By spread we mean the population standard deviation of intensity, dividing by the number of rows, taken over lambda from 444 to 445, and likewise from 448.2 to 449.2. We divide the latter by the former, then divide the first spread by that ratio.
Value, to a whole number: 39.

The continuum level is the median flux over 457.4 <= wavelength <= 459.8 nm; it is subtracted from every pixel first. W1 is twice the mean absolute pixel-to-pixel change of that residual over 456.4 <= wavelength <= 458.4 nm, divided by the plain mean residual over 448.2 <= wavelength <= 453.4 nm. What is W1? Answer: -2.05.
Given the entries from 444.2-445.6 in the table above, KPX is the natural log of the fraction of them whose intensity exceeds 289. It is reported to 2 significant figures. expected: -1.3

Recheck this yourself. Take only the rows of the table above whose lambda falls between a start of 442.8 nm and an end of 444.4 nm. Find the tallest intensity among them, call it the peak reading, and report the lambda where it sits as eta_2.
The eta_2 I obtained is 443.9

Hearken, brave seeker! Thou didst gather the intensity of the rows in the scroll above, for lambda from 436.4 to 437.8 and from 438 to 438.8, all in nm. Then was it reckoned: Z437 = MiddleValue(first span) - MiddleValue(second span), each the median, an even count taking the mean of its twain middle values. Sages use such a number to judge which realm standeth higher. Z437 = 34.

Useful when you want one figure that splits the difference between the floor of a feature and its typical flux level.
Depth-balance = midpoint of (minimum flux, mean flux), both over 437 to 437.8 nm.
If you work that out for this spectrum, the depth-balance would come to 228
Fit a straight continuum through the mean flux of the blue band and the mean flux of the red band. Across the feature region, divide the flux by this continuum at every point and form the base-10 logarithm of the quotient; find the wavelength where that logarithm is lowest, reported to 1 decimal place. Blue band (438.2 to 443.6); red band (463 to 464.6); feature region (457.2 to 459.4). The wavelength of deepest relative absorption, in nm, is 458.5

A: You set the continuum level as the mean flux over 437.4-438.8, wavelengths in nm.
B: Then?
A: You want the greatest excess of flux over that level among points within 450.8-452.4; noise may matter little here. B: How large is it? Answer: 130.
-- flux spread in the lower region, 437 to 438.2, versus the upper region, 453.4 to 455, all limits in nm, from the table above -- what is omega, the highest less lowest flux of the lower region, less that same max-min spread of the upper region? -88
